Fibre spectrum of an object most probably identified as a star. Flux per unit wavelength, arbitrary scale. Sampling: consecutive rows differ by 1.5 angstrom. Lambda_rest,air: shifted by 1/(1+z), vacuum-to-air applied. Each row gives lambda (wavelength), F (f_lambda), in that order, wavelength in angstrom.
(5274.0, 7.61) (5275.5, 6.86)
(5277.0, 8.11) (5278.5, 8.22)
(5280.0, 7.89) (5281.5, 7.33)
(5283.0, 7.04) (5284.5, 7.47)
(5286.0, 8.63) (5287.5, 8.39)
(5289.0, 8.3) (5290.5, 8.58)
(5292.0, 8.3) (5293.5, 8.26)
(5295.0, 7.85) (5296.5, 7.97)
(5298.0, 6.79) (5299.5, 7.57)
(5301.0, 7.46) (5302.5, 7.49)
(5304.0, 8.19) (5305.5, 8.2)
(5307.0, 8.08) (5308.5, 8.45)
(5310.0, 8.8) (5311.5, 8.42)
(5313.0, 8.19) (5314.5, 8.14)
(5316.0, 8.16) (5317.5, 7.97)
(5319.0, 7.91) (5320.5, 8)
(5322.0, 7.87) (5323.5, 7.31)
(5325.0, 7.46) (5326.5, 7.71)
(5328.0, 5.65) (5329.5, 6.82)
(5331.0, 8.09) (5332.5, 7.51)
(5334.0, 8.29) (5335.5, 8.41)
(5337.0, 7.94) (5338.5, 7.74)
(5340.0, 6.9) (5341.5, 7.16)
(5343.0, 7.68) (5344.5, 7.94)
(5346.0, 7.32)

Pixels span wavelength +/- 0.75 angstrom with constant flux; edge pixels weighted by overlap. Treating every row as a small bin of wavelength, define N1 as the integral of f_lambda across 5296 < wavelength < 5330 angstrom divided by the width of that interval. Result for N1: 7.77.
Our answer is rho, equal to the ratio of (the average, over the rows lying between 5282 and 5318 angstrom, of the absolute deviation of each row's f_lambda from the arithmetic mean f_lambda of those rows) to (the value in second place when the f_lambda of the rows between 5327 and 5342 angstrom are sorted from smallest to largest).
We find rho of 0.0568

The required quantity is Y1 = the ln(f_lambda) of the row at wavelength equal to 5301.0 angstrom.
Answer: 2.01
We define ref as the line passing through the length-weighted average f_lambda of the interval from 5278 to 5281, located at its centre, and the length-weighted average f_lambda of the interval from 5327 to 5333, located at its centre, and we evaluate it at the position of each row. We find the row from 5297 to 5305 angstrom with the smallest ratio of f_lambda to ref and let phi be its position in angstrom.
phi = 5298.0 angstrom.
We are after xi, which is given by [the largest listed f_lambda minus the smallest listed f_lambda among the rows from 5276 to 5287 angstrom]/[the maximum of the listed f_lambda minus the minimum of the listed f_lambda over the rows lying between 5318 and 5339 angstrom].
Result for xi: 0.6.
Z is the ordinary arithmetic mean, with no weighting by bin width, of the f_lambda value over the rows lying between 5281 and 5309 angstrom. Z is 7.91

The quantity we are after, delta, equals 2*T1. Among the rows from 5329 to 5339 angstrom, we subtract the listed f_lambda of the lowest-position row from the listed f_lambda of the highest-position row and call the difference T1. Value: 1.8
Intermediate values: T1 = 0.9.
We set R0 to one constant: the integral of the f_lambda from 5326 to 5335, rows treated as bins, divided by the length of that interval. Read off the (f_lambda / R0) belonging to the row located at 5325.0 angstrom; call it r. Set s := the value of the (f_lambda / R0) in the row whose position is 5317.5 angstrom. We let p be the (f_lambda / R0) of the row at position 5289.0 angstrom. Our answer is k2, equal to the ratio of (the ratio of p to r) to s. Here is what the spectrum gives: 1.03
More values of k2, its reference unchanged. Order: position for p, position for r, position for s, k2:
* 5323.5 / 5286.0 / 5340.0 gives 0.90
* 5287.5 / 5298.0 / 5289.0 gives 1.10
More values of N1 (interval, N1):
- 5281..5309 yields 7.91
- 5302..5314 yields 8.24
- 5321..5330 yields 7.17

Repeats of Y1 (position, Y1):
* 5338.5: 2.05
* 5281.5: 1.99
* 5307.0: 2.09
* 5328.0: 1.73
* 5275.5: 1.93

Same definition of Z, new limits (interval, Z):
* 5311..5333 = 7.68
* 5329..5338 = 7.84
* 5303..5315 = 8.31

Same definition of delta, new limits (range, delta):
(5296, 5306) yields 0.5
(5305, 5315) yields -0.1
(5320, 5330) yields -2.4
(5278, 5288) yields 0.3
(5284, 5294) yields 1.6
